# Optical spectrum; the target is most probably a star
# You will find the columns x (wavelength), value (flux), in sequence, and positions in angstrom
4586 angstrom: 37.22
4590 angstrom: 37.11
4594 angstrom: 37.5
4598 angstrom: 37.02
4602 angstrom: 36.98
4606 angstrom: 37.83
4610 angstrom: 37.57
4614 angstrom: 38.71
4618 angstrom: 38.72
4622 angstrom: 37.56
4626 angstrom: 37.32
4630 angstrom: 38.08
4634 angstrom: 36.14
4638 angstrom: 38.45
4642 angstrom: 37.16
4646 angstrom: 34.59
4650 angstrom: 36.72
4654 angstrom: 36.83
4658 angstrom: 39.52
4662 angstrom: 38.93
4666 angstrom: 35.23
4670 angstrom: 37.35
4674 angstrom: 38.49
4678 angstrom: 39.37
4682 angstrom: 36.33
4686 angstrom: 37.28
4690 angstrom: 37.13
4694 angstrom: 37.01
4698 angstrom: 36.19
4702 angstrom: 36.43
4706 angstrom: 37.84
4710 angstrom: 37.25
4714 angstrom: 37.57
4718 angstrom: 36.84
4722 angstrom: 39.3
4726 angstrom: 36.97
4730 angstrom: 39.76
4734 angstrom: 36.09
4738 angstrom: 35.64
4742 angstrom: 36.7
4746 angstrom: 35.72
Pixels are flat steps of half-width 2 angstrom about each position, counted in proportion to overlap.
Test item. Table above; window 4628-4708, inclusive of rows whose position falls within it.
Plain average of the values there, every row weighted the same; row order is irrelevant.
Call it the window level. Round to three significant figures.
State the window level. 37.3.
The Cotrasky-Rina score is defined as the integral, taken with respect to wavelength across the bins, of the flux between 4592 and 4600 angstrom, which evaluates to 298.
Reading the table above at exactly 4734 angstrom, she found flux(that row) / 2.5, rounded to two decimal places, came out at 14.44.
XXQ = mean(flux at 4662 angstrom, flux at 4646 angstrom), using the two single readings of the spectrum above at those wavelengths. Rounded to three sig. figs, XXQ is 36.8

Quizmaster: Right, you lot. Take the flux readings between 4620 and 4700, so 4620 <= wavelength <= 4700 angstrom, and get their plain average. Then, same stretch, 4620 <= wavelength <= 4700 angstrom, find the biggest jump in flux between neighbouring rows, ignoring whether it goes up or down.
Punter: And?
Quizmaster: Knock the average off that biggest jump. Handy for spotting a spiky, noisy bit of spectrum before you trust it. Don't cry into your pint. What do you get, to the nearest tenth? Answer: -33.6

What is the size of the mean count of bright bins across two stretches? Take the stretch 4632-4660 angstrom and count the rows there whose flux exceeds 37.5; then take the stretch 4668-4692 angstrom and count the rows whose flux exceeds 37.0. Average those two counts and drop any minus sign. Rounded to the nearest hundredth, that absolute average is 3.50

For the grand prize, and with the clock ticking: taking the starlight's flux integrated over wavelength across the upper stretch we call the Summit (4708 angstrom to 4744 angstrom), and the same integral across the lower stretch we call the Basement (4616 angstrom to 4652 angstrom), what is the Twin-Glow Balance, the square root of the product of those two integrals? 1342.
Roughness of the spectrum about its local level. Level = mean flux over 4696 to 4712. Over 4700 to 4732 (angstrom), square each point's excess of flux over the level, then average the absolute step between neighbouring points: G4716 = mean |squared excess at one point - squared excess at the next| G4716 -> 3.0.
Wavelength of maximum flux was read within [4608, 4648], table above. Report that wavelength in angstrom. 4618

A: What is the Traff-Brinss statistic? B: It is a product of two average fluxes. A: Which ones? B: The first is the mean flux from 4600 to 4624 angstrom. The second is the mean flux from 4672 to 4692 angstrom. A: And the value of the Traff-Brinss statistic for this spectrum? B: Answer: 1429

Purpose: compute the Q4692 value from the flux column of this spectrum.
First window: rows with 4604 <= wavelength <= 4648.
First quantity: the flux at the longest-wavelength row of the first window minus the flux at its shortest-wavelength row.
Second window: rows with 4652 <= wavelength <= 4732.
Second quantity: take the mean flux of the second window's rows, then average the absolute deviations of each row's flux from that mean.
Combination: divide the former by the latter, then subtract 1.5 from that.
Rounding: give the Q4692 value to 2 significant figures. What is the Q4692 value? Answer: -4.7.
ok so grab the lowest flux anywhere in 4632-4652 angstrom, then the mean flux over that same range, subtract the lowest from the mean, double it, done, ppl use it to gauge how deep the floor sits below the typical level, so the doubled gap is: 4.0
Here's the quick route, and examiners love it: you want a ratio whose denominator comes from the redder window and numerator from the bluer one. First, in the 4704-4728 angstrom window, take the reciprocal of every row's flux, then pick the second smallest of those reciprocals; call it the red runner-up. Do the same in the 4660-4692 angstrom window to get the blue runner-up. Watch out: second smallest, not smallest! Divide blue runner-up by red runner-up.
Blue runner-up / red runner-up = 0.97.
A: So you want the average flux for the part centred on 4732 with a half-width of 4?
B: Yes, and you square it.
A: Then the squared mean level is 1438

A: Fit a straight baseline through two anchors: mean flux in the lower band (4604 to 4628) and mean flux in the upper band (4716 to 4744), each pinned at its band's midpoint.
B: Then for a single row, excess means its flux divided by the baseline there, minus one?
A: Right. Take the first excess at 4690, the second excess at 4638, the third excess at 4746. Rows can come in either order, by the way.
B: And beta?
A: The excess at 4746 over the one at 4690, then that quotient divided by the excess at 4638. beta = 225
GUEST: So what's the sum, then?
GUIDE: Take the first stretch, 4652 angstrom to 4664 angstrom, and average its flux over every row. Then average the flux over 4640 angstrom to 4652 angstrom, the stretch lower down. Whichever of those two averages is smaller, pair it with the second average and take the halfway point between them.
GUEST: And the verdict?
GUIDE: 36.2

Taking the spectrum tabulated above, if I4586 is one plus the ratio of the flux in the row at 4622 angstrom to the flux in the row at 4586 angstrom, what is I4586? 2.01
